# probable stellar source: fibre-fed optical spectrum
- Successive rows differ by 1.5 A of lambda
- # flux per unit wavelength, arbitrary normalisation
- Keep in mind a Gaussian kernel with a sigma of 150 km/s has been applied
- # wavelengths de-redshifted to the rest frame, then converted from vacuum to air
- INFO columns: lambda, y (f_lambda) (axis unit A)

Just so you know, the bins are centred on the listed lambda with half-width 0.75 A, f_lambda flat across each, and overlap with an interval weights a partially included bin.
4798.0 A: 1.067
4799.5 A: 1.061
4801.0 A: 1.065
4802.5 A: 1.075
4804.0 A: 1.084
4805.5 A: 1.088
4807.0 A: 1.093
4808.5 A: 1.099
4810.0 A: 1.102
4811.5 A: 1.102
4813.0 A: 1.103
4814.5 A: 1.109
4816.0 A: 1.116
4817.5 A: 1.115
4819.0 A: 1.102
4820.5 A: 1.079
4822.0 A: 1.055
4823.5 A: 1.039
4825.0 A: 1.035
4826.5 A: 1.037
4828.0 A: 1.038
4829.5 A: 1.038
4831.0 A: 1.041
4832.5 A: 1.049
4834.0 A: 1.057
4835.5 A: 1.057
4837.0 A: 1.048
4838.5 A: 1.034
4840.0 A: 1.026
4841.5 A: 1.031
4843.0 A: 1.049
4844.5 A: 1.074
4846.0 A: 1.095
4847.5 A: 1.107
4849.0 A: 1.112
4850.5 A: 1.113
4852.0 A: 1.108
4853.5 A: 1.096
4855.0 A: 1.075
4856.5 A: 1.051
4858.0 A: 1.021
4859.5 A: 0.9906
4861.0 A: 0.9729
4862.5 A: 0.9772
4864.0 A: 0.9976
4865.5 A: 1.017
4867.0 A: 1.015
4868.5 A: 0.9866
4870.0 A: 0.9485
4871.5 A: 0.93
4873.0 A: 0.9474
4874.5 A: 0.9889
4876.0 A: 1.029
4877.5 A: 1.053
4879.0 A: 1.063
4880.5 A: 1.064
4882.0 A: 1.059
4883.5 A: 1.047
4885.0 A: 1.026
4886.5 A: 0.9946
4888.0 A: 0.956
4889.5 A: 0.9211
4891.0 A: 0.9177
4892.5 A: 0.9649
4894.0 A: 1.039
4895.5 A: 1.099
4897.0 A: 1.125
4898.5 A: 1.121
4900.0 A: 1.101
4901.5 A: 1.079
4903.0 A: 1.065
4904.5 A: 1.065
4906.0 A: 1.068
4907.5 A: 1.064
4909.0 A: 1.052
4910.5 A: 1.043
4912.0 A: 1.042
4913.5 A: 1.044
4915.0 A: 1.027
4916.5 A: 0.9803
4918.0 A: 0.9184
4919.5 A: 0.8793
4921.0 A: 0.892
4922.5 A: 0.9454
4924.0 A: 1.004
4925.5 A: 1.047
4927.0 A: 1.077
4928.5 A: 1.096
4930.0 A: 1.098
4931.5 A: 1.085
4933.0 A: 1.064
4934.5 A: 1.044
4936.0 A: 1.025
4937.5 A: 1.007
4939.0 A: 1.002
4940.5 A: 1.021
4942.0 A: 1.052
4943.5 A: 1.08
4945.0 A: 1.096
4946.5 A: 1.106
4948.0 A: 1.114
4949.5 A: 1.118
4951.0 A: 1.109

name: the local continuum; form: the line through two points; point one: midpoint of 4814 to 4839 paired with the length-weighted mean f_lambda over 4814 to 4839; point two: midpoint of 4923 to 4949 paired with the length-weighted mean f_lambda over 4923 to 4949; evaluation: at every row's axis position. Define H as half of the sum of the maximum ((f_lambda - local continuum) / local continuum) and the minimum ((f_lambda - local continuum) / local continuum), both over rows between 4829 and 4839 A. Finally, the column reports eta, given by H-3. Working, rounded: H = -0.01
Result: -3.01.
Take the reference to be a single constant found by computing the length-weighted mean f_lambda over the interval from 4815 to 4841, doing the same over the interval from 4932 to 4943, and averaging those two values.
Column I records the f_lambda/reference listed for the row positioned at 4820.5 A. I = 1.03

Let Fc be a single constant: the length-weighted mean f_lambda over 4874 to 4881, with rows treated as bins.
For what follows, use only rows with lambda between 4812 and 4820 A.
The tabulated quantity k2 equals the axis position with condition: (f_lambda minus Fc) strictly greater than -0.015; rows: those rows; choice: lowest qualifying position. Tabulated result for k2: 4813.0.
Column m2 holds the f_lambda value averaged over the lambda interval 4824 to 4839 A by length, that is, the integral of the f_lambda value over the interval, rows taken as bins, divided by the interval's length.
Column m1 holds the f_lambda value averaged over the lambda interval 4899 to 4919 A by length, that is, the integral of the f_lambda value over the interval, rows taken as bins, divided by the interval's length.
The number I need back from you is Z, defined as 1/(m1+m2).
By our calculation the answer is 0.480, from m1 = 1.04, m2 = 1.04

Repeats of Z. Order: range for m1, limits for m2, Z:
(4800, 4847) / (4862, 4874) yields 0.489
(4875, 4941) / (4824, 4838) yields 0.482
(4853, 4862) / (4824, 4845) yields 0.482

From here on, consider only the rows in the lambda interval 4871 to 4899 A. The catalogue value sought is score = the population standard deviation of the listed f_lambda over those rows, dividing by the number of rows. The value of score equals 0.064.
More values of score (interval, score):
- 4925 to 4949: 0.035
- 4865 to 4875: 0.032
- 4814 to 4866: 0.040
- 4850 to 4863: 0.053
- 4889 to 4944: 0.063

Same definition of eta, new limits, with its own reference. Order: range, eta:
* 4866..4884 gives -3.06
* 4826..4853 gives -2.99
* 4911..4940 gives -3.07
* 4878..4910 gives -3.04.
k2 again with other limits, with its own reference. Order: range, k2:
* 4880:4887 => 4880.5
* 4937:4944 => 4942.0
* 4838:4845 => 4838.5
